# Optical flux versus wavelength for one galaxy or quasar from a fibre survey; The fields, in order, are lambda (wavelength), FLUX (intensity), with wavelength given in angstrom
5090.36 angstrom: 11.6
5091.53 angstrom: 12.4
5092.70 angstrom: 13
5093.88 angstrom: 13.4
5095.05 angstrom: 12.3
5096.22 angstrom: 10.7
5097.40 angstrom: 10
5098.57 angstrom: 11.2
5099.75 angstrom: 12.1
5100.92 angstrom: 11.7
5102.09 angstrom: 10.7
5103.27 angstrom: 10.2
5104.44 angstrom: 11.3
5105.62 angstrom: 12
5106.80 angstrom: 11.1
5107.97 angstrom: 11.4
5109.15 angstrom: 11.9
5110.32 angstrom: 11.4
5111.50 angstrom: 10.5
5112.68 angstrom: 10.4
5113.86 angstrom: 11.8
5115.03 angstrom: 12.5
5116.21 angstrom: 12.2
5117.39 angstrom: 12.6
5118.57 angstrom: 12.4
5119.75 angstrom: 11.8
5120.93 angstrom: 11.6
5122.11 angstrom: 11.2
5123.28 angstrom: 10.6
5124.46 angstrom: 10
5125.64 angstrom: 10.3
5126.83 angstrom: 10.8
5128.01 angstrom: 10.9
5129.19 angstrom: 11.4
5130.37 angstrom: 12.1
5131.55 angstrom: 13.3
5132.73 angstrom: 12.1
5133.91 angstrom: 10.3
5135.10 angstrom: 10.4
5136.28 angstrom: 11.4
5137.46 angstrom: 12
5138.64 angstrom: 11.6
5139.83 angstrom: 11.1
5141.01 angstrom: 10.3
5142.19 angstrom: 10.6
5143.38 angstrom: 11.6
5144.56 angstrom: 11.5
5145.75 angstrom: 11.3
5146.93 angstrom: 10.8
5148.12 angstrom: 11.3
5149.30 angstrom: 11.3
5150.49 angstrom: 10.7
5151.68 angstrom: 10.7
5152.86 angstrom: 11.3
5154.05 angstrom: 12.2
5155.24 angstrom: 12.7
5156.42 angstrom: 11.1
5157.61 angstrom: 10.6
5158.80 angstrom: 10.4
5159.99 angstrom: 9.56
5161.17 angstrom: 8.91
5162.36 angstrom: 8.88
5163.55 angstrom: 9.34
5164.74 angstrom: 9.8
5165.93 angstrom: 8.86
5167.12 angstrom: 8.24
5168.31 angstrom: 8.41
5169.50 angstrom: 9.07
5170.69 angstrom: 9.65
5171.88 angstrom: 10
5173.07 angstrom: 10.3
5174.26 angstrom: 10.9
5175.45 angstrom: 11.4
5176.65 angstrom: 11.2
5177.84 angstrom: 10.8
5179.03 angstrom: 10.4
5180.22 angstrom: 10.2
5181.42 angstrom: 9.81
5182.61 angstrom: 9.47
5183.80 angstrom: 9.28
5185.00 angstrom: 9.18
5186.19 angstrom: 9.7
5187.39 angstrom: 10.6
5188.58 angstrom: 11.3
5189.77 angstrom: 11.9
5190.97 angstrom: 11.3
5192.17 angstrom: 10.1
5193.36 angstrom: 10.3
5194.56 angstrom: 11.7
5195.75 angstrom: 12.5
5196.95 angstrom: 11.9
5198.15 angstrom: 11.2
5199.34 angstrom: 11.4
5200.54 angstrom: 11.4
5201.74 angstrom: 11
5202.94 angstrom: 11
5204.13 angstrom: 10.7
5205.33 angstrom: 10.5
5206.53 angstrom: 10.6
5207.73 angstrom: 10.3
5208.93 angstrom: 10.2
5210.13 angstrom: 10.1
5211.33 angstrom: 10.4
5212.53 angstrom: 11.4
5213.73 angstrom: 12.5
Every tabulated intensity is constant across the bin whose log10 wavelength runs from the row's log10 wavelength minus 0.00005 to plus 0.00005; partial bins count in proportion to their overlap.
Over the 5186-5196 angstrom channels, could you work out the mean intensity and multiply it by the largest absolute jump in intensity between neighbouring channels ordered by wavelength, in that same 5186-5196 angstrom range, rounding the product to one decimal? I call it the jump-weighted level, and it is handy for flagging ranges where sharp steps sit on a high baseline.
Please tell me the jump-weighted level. 15.5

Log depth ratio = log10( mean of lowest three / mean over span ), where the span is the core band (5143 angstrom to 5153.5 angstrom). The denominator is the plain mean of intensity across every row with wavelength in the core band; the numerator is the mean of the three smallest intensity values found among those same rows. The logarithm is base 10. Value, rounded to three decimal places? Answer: -0.017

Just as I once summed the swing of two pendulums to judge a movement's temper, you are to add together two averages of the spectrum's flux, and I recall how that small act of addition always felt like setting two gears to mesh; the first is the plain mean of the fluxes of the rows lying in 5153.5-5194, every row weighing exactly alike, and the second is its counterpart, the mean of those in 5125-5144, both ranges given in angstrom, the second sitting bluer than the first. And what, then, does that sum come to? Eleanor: 21.4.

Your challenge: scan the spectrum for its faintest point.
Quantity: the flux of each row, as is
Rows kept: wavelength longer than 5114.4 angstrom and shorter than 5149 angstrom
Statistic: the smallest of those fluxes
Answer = 10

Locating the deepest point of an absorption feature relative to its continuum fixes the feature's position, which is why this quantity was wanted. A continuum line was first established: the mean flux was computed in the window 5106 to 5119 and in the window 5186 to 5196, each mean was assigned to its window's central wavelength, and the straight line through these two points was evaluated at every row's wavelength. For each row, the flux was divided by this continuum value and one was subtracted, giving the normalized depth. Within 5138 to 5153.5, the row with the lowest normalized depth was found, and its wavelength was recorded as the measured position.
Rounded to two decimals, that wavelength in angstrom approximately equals 5141.01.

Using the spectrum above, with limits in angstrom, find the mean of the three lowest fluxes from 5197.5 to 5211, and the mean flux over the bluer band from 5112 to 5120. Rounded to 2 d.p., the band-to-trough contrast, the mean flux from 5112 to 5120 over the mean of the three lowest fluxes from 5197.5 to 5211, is 1.17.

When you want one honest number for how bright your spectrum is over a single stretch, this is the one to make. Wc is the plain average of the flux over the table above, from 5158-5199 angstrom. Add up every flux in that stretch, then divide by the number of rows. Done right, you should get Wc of 10.2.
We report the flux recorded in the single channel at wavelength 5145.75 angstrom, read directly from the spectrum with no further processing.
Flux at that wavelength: 11.3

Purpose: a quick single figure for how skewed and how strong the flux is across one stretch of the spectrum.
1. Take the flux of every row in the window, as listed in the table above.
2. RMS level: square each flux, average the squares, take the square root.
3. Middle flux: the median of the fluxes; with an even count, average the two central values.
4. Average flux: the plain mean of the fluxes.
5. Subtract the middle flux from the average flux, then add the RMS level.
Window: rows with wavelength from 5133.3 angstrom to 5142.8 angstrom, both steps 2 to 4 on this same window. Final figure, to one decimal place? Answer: 11.1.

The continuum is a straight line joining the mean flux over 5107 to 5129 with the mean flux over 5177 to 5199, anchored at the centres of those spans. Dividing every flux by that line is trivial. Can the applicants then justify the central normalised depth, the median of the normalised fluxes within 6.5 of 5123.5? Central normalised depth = 0.99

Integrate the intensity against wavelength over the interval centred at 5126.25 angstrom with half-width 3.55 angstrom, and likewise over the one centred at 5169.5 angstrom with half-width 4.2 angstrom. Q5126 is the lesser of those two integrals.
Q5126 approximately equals 76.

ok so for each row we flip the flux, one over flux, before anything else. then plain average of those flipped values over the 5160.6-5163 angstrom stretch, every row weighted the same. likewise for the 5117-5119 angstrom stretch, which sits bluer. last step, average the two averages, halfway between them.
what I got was 0.096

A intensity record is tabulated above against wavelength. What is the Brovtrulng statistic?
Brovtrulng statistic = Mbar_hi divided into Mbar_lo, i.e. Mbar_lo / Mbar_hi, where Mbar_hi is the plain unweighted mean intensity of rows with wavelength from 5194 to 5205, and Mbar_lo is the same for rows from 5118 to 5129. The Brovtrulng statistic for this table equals 0.97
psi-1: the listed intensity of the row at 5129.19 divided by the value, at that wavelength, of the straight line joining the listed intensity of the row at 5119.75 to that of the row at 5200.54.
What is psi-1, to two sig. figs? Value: 0.97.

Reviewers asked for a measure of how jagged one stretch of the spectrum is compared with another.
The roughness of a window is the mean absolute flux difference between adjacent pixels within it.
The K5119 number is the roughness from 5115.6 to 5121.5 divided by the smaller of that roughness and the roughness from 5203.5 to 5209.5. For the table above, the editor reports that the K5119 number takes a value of 2.00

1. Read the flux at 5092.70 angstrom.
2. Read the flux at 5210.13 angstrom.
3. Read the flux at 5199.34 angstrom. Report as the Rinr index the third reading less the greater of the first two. -1.6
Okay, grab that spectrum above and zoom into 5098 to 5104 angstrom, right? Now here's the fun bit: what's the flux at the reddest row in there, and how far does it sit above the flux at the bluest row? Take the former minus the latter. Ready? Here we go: -1.0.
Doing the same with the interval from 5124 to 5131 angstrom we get 2.1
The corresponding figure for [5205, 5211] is -0.4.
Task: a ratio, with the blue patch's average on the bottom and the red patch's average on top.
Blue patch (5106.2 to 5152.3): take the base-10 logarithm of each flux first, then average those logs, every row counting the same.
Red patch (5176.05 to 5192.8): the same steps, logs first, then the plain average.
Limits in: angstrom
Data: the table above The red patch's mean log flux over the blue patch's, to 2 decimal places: 0.96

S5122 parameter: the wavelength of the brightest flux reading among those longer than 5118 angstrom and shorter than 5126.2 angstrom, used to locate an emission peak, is 5118.57 angstrom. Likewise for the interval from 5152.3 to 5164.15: 5155.24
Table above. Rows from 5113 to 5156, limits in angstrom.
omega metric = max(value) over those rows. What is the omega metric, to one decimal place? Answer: 13.3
